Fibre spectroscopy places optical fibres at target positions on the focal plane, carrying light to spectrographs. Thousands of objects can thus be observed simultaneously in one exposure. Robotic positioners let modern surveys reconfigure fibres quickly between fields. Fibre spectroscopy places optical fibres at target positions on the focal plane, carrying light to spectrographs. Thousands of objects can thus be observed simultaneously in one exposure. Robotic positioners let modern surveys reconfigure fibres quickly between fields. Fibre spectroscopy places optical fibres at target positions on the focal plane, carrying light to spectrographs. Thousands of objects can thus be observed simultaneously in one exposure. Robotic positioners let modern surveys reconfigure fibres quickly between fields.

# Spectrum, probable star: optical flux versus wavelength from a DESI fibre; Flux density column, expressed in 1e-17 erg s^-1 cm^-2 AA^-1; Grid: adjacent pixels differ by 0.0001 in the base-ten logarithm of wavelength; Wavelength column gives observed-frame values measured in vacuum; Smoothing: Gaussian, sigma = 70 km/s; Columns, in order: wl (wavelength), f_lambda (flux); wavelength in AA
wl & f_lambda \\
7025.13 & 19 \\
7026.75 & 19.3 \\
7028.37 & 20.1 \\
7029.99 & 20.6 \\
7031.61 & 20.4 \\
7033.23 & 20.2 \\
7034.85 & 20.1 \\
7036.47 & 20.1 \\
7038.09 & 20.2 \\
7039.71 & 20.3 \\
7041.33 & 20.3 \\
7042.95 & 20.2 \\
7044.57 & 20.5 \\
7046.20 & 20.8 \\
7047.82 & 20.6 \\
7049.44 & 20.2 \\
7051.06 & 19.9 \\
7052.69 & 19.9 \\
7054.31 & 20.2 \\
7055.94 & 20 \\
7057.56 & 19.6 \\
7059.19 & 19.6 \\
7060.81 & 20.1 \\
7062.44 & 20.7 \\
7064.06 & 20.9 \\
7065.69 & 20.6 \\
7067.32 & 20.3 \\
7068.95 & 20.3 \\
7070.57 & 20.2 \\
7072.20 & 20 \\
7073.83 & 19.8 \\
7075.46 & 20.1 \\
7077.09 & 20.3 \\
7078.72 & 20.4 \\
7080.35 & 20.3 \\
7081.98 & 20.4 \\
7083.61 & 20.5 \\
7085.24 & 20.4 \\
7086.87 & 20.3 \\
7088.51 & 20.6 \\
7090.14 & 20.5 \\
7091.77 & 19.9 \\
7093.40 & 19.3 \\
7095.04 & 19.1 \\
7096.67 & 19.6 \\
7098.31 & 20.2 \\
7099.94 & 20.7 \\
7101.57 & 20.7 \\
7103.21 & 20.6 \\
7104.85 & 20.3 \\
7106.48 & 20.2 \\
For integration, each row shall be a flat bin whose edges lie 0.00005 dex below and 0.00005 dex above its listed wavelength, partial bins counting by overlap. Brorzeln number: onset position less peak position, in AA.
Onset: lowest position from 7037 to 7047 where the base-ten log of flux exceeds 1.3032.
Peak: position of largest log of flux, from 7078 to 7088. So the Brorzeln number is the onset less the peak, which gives -45.5 AA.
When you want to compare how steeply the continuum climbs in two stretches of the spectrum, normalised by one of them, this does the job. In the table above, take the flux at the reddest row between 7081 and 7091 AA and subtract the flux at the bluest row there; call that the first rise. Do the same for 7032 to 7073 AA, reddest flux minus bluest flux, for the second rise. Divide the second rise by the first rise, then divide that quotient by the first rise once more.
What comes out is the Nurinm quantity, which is -20.0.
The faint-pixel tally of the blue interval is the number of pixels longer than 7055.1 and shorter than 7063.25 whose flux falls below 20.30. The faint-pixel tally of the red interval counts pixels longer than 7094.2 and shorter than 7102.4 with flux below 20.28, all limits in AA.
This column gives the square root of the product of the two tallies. 3.5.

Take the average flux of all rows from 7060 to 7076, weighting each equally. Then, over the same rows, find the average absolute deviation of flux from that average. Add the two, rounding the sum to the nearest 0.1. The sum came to 20.6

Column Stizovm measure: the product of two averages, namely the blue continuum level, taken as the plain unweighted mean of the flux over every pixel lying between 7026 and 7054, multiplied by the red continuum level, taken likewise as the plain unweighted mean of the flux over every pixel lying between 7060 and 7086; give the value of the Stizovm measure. 411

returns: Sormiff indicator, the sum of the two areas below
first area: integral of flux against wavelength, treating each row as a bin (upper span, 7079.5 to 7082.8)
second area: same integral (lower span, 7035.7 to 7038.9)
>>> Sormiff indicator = 132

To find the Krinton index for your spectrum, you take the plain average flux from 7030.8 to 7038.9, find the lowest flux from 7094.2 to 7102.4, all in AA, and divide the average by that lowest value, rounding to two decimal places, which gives 1.06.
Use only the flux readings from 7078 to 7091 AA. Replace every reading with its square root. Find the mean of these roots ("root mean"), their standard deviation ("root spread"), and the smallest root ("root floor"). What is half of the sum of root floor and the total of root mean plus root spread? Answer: 4.52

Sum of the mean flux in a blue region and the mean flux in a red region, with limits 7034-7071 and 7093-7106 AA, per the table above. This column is 40.3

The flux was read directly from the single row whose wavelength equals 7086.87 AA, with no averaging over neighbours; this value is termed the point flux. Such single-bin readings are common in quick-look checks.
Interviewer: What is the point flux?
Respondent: 20.3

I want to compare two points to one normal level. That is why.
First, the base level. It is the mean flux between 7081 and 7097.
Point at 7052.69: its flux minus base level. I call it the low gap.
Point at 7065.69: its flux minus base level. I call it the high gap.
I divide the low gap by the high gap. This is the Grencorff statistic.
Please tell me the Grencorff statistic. -0.3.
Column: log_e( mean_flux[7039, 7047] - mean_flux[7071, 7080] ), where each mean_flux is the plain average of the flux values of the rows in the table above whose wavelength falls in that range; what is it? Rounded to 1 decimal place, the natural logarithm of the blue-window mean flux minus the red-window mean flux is -1.2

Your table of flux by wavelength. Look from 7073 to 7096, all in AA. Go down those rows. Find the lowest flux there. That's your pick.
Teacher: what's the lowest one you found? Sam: 19.1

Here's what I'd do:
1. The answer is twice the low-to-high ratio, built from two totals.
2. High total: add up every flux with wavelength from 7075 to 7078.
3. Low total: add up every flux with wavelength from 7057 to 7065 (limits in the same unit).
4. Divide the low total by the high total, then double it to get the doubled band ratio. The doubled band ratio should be 5.0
